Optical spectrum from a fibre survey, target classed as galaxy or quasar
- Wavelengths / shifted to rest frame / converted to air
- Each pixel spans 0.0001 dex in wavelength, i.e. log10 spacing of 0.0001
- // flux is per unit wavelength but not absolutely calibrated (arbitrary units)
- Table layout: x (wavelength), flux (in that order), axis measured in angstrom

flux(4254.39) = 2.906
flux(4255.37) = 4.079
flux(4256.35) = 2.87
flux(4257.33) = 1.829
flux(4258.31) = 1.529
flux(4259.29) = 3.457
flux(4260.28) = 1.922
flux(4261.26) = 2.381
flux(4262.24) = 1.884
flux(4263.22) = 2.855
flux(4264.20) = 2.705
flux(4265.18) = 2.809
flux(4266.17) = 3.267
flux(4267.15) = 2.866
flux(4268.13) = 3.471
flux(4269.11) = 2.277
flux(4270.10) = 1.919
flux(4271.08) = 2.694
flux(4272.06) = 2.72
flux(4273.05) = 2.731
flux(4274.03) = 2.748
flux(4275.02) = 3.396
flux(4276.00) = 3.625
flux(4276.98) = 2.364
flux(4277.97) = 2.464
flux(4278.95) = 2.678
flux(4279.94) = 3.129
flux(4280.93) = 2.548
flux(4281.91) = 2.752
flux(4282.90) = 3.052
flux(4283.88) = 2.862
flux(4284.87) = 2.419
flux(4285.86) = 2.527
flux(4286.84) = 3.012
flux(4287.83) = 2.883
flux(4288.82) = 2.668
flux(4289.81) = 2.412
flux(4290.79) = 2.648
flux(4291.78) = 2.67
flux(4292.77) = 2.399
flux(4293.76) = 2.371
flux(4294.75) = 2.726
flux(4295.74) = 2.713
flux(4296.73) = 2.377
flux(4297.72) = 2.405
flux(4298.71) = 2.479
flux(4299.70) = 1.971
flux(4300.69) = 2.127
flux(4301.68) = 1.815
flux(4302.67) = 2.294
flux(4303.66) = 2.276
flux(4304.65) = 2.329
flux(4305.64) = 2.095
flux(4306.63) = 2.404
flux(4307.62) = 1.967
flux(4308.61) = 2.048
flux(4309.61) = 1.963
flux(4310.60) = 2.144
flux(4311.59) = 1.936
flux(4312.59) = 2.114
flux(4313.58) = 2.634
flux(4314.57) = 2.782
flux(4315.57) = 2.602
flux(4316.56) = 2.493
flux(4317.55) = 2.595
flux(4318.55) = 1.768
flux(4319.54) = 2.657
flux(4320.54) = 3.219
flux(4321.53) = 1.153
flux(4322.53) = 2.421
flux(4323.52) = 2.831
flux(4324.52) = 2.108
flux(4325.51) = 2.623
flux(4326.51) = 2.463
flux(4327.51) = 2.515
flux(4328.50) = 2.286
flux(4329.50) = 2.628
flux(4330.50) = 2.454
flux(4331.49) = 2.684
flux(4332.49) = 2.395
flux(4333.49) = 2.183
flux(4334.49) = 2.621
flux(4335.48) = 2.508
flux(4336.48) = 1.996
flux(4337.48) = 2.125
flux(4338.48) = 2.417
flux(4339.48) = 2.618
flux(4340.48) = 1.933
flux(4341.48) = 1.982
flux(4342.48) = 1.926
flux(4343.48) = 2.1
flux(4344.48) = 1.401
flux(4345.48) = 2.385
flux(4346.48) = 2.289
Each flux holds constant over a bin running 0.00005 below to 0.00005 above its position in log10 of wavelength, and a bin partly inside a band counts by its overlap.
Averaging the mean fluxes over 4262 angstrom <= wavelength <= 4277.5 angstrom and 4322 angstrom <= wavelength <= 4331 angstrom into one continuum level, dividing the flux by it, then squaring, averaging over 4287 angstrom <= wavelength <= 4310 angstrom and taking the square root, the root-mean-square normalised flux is 0.90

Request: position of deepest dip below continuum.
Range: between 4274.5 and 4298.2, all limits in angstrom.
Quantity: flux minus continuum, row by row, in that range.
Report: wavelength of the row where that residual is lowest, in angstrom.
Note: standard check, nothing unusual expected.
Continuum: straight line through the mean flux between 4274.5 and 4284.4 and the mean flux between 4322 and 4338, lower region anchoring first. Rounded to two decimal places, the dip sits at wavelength 4276.98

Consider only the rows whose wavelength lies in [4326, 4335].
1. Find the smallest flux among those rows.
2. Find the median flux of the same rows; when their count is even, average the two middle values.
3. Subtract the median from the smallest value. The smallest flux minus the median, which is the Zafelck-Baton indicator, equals -0.28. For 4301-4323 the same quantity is -1.13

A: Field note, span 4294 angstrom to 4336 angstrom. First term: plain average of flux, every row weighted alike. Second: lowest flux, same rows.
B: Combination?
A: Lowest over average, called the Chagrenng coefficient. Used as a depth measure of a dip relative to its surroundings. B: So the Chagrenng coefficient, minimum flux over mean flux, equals 0.49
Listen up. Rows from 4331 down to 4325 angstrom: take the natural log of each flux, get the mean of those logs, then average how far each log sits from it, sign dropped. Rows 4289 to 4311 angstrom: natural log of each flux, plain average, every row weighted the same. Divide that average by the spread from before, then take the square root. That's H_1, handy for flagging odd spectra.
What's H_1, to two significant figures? 4.7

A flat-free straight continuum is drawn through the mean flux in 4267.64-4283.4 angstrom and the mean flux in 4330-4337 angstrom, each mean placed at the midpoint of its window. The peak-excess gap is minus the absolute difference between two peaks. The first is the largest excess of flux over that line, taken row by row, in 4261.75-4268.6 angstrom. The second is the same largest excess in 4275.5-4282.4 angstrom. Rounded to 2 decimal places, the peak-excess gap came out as -0.21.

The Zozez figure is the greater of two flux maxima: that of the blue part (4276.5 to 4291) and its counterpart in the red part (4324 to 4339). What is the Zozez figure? 3.13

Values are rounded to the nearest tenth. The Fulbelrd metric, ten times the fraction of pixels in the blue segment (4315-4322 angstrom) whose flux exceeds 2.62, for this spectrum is 2.9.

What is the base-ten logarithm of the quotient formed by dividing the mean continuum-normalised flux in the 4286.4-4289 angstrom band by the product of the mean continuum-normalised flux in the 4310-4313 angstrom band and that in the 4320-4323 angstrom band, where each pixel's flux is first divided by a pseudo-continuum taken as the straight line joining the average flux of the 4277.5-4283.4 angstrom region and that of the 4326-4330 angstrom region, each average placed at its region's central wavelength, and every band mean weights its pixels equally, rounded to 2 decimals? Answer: 0.16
